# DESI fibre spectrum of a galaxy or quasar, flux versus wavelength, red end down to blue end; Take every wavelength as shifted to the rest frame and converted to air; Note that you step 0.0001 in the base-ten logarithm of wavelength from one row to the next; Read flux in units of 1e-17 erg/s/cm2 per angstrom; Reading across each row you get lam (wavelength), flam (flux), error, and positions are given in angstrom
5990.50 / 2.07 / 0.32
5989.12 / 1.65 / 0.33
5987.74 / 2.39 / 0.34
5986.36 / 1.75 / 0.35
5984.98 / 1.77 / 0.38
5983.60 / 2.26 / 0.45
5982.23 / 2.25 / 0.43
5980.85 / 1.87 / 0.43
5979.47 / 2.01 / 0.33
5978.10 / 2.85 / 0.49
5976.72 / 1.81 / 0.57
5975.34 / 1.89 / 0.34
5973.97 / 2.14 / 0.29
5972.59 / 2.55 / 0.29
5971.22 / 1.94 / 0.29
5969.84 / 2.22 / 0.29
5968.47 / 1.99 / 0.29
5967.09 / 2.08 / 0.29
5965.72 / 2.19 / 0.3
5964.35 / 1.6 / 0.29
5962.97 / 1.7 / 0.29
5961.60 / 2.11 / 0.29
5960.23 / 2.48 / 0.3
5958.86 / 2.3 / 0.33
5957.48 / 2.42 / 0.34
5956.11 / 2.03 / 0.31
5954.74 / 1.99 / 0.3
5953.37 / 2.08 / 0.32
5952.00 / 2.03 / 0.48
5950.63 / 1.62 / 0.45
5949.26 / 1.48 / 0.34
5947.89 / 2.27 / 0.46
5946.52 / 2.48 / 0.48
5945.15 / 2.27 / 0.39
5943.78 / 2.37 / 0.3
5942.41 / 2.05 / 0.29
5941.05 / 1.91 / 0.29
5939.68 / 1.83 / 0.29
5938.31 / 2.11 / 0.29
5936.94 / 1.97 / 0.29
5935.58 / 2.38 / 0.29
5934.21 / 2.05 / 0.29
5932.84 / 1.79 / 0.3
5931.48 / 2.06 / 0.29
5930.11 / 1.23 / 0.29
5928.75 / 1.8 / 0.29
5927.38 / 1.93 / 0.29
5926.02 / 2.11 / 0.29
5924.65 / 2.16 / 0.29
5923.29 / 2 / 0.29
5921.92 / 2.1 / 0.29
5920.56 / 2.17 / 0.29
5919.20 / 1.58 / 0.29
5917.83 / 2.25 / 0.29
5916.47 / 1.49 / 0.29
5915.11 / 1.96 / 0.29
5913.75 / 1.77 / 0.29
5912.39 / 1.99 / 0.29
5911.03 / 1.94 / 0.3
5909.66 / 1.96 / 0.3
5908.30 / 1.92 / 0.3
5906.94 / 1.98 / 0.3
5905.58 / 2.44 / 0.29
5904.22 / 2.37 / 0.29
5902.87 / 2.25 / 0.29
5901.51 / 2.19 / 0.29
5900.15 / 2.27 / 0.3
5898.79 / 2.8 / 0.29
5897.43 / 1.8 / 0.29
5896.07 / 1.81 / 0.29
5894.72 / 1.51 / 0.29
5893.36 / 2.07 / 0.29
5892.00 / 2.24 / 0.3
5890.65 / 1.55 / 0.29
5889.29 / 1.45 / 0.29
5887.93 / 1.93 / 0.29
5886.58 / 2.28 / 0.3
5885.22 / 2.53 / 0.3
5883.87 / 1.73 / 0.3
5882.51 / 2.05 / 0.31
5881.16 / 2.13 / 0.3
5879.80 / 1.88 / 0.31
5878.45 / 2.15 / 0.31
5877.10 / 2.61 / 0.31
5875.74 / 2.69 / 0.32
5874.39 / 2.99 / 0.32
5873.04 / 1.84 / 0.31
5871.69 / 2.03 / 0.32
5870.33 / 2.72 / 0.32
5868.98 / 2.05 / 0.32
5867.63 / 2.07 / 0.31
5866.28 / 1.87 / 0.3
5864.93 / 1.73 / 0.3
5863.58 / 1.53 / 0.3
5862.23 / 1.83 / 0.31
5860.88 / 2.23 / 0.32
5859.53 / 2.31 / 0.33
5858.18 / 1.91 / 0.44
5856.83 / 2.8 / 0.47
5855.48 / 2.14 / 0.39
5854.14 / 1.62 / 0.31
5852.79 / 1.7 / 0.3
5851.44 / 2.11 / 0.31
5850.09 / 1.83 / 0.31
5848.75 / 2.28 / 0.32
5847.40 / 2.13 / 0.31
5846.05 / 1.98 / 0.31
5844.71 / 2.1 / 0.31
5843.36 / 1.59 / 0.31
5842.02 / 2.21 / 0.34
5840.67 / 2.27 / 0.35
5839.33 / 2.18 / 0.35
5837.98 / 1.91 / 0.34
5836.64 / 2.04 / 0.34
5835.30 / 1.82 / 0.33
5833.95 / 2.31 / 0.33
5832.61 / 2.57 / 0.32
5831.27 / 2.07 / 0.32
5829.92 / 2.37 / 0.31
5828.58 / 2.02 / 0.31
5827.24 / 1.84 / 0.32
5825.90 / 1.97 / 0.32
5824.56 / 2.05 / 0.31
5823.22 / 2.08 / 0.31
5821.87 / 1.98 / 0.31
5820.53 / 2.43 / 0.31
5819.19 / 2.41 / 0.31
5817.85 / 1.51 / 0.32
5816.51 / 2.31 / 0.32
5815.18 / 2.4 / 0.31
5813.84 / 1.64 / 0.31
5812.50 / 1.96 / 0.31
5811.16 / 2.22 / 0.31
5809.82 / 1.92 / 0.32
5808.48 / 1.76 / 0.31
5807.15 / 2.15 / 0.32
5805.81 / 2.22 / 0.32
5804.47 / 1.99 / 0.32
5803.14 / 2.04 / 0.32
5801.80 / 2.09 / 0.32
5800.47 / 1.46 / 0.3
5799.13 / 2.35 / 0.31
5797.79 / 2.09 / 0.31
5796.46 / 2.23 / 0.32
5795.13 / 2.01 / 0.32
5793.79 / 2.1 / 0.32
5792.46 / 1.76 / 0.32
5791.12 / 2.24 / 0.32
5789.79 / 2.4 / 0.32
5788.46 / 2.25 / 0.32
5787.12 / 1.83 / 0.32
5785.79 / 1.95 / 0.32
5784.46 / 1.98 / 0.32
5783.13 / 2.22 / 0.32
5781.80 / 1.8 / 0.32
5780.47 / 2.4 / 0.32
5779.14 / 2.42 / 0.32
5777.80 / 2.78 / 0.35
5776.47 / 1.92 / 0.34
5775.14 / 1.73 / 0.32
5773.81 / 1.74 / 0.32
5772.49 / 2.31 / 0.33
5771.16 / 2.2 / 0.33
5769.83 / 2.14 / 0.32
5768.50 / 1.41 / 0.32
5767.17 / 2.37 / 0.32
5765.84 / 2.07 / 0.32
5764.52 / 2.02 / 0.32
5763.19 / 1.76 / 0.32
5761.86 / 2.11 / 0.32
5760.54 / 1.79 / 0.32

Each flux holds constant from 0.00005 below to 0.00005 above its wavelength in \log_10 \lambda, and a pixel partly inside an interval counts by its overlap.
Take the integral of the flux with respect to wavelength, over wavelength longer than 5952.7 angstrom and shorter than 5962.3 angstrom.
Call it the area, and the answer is 21.1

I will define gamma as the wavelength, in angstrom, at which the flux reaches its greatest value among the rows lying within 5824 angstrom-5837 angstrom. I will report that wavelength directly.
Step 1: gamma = 5832.61 angstrom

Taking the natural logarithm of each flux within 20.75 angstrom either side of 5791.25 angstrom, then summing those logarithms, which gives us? 22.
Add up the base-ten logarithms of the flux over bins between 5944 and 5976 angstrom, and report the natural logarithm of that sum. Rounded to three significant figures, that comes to 1.98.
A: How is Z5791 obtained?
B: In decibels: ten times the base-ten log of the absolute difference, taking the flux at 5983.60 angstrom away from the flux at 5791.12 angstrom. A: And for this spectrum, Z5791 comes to -17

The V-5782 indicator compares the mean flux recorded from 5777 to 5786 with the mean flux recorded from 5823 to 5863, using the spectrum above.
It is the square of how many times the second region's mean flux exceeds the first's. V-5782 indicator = 0.87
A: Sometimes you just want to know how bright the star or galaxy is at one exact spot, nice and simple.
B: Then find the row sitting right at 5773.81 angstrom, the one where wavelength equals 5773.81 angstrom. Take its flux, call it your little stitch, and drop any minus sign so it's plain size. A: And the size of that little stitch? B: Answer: 1.7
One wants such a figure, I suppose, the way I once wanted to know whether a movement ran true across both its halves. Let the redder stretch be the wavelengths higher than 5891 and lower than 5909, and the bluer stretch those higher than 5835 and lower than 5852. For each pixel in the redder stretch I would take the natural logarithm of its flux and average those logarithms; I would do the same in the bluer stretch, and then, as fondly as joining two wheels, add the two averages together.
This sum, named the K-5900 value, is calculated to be 1.45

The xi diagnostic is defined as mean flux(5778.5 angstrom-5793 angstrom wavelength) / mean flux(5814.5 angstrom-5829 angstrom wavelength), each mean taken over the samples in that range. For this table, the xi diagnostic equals 1.01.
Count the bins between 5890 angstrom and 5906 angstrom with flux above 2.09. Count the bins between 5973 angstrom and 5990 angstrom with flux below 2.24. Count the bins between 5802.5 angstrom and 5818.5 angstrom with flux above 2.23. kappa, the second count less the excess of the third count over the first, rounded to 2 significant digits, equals 13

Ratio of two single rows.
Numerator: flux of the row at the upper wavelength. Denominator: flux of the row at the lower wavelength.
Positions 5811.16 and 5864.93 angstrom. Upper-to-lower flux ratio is 0.78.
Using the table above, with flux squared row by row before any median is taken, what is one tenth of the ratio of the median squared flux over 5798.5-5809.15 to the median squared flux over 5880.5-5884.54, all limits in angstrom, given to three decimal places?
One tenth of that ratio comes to 0.101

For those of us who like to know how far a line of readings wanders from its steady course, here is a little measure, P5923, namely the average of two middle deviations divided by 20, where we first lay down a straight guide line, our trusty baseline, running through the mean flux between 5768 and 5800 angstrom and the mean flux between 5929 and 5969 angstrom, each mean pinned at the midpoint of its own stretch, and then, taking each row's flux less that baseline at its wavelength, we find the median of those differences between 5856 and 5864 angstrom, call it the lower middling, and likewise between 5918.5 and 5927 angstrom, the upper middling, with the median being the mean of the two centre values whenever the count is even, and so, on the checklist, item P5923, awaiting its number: 0.0018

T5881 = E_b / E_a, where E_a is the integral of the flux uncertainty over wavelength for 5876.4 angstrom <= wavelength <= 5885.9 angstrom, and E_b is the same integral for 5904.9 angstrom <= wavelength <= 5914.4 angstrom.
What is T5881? 0.97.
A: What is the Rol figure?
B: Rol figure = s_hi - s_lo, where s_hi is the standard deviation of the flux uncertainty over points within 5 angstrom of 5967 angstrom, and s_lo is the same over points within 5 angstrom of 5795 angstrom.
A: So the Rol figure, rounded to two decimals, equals 0.00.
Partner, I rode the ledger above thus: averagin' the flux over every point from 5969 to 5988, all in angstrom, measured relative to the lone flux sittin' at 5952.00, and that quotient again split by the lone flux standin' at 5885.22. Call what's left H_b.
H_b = 0.41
